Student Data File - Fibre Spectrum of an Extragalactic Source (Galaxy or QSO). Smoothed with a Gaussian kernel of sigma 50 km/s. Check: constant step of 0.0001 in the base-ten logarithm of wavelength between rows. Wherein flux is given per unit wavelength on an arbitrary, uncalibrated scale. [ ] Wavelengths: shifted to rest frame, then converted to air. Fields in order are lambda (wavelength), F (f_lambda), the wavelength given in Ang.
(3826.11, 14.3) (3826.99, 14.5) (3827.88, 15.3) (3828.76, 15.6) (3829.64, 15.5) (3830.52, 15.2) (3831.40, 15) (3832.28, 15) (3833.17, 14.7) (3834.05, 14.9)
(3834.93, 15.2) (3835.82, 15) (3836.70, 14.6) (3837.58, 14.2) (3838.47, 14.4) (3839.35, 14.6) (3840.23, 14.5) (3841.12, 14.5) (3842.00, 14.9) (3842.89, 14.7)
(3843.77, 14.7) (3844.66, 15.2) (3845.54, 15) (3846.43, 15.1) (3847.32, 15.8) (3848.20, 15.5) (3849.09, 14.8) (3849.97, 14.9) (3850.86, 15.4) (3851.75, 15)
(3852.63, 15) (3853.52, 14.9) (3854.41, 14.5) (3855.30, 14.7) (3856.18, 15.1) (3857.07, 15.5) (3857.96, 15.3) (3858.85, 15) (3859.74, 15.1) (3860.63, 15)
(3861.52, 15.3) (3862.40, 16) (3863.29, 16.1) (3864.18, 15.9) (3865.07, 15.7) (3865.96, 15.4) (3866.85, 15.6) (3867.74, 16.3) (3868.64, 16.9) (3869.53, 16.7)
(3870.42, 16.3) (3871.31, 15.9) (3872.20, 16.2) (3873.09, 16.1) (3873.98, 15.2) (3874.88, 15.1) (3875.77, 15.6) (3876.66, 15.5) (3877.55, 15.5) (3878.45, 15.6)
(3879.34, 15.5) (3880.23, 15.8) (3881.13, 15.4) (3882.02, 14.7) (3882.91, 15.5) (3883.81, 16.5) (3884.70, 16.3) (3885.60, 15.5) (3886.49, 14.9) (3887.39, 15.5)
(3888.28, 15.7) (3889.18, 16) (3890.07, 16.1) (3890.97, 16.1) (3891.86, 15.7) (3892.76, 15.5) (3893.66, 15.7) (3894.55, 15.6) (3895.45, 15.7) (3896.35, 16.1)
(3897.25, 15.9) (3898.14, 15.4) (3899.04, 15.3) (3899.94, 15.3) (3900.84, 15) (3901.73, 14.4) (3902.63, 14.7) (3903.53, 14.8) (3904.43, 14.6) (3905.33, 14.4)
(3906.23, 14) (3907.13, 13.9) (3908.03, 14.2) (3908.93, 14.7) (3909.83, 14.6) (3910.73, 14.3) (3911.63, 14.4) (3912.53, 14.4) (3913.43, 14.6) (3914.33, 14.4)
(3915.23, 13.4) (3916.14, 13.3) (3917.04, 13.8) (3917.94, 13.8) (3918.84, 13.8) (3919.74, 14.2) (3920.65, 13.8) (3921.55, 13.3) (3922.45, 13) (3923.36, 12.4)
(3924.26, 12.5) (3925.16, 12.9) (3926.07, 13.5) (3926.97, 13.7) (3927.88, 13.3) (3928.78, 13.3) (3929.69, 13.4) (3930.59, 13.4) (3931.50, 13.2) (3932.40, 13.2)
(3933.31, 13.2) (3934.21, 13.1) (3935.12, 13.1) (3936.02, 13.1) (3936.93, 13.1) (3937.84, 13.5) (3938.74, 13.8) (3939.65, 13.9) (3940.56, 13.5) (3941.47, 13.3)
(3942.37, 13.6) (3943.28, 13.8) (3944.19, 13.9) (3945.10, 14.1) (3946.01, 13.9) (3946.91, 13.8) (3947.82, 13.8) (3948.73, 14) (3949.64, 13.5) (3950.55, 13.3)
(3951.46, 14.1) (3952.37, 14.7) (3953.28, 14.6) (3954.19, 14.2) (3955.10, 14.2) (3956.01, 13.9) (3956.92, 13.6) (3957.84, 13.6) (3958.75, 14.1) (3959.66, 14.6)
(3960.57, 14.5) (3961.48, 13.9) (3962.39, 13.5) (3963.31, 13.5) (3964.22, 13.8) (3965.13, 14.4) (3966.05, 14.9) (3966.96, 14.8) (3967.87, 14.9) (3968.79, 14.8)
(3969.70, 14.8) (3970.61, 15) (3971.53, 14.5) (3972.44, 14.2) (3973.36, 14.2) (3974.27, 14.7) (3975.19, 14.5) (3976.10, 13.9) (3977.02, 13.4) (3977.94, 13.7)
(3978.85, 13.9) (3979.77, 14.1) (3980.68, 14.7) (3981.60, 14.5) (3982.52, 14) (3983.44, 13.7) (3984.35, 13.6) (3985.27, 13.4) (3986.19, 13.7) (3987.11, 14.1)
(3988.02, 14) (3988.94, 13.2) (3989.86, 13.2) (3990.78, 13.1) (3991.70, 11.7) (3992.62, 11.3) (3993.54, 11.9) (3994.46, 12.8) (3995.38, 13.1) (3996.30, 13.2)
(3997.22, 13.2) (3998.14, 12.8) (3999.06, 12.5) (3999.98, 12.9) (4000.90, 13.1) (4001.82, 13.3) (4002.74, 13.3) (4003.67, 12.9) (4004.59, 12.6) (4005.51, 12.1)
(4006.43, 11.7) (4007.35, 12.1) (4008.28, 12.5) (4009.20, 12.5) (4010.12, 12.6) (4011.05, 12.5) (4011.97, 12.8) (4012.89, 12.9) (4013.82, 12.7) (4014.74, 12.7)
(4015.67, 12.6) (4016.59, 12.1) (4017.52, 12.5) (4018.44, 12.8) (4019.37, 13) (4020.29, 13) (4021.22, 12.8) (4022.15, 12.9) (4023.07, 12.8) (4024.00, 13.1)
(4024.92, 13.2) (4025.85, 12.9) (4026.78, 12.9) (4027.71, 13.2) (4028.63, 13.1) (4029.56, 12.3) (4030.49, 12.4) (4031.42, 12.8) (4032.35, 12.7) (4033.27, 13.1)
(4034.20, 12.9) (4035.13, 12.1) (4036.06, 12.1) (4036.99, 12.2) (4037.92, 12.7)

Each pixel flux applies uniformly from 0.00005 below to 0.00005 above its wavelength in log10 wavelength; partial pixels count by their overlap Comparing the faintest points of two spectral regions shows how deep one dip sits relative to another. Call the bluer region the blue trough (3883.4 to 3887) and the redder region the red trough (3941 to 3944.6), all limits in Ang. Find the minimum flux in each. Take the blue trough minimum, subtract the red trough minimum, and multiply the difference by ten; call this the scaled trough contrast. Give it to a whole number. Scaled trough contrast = 16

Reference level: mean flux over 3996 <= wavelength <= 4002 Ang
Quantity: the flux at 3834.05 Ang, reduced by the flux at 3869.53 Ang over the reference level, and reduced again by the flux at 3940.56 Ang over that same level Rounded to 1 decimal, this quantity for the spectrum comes 12.6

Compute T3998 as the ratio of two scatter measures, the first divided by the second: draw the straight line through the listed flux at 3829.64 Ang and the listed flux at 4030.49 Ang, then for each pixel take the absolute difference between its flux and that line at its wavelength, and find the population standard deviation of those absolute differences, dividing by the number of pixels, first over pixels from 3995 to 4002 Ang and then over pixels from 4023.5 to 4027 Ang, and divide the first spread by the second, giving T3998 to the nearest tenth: 1.1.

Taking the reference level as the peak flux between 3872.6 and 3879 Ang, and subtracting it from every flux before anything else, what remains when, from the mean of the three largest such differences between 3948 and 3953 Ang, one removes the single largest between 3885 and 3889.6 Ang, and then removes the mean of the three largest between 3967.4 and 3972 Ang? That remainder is -0.5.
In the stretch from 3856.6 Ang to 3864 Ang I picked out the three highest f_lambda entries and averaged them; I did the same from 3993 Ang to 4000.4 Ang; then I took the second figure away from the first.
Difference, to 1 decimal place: 2.7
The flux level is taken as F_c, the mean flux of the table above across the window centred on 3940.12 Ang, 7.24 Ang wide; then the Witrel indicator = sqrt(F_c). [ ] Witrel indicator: 3.68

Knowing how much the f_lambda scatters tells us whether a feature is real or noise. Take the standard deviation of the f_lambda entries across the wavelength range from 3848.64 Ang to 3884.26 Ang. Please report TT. 0.57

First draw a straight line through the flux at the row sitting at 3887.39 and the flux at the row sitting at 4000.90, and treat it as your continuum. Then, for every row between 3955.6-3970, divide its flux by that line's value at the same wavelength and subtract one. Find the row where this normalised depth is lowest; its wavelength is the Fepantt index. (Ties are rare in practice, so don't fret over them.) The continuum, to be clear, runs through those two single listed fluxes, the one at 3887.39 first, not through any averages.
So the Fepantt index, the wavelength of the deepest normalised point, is 3956.92 Ang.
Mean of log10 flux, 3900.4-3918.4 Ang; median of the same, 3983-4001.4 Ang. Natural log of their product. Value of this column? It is 0.256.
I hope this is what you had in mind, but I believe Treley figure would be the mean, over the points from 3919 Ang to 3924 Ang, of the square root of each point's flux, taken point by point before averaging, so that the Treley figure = 3.65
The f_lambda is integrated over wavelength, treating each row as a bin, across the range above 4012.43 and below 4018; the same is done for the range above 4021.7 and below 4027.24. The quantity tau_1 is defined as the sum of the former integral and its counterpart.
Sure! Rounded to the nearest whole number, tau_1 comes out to 142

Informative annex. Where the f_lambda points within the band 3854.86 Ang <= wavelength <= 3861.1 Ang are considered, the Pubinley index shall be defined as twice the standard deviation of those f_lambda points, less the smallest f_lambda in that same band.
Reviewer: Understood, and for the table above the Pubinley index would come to -14.2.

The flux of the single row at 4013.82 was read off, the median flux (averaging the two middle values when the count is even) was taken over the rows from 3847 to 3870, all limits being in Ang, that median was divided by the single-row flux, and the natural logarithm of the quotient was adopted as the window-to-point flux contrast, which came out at 0.19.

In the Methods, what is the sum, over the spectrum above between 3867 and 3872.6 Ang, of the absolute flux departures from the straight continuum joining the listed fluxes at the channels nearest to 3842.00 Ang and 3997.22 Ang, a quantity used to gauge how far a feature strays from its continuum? 11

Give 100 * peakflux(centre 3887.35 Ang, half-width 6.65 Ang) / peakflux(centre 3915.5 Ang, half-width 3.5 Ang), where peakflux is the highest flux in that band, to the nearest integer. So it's 113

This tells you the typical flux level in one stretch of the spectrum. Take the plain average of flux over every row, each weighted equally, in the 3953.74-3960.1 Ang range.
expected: 14.0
